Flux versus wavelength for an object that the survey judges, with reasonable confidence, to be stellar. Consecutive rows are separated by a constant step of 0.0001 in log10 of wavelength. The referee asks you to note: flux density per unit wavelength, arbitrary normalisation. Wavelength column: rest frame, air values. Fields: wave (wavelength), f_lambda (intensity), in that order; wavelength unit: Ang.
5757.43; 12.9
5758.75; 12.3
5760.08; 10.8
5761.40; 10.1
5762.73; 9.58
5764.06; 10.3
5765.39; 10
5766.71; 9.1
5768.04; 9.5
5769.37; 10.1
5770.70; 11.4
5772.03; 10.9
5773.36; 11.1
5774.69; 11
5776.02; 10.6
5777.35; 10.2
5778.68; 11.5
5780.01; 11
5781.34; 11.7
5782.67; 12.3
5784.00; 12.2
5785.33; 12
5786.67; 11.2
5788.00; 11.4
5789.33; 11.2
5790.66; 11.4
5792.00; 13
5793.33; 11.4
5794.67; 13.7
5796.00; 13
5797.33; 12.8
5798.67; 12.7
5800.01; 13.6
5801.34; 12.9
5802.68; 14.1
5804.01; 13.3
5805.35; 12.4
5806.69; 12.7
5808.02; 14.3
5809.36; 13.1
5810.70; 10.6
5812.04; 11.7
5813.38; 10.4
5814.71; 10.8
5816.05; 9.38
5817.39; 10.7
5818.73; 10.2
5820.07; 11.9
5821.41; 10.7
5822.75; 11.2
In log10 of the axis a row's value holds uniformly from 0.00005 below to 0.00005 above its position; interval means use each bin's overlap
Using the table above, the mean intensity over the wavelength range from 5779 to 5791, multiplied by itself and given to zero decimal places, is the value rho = 135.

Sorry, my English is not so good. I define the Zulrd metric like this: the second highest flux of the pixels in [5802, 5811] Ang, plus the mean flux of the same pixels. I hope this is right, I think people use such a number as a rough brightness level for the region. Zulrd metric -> 27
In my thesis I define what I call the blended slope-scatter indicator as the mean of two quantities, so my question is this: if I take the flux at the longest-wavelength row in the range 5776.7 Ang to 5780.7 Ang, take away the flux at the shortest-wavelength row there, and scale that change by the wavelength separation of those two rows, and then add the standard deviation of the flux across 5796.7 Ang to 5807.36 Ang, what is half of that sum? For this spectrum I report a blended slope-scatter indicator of 0.4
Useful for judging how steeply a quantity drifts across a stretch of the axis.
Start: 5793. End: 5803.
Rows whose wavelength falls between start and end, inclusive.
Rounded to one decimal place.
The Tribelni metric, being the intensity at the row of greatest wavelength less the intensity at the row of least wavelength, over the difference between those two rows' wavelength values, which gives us 0.3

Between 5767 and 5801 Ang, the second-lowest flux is 10.1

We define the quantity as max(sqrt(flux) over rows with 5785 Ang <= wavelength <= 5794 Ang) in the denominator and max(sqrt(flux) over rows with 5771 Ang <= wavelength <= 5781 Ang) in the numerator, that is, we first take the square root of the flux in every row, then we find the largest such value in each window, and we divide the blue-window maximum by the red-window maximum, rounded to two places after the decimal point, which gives 0.94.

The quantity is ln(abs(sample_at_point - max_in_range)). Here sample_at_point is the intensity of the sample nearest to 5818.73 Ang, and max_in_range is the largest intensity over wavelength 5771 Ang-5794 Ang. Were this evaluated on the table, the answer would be 1.0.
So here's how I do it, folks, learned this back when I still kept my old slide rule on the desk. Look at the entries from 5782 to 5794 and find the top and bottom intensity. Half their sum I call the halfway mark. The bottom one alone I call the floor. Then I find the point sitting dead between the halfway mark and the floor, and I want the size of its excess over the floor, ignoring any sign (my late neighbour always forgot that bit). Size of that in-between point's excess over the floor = 0.45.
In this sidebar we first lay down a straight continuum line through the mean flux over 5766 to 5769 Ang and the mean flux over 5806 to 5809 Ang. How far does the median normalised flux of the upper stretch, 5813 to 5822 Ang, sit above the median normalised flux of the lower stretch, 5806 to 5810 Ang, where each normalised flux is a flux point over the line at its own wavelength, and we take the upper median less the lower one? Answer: -0.22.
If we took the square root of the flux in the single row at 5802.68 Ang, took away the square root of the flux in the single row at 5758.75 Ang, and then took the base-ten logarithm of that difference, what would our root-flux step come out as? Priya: -0.61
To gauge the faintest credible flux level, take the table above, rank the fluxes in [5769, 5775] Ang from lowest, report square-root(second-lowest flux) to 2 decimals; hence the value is 3.30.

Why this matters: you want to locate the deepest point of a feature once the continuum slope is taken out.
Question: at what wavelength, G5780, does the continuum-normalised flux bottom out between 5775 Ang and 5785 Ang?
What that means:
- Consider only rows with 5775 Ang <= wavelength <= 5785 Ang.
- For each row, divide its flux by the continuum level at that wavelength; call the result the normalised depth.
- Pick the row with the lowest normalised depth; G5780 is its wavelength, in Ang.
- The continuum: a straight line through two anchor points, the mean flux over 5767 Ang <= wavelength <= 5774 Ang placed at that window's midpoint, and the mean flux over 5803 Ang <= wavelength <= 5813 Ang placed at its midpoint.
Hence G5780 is 5777.35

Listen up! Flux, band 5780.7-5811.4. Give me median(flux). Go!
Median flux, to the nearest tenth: 12.7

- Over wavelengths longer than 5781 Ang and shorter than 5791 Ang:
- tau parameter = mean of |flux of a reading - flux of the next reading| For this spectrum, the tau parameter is 0.3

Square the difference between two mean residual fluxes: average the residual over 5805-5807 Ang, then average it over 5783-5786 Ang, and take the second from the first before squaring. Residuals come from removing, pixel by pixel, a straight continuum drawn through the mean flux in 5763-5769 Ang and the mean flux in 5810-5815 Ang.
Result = 0.0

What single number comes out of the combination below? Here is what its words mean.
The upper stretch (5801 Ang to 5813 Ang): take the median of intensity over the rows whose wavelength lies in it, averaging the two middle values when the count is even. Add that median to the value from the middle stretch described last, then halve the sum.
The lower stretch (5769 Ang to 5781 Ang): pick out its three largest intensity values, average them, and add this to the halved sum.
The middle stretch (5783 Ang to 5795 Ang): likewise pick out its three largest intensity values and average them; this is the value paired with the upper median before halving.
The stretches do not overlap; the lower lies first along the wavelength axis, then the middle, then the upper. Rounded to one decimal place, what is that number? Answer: 24.3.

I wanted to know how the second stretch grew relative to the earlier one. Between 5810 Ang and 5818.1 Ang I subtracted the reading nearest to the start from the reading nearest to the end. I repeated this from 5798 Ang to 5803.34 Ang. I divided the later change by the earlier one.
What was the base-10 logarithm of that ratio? -1.1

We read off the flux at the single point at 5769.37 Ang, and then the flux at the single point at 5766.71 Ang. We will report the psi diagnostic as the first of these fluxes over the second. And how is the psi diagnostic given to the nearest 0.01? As 1.11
